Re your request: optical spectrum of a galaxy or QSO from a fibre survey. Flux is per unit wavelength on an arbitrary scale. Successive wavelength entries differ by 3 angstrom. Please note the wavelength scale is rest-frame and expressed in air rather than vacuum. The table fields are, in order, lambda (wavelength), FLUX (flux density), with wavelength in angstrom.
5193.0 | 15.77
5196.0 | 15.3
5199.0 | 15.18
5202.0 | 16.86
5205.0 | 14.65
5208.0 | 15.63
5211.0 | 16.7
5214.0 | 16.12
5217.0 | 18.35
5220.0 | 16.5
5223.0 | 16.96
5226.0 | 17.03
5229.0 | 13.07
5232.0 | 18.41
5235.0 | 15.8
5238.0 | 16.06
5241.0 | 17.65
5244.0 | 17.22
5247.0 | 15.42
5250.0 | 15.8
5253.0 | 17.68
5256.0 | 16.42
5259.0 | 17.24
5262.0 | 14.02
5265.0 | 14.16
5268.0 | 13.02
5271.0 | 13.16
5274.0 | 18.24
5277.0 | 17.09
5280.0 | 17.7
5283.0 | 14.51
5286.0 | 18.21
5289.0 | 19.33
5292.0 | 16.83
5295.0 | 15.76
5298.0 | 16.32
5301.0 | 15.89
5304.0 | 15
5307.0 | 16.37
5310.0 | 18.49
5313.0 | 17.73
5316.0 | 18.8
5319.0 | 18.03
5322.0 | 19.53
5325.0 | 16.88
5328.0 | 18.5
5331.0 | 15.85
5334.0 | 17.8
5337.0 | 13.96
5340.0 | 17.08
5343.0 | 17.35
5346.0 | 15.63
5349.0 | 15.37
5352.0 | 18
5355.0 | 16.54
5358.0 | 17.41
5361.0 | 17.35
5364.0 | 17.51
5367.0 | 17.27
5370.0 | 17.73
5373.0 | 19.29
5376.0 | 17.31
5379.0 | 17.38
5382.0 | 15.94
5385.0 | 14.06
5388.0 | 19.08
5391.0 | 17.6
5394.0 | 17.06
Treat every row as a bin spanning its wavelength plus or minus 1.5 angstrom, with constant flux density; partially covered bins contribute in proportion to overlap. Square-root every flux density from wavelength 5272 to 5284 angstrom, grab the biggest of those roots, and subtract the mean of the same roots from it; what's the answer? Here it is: 0.17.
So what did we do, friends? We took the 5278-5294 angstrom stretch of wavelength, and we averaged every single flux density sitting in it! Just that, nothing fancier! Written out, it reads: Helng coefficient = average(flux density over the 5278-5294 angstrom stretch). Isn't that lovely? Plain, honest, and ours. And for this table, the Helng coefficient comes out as 17.3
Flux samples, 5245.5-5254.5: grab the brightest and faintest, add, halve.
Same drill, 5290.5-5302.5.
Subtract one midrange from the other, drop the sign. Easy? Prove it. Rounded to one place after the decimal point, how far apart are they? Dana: 0.3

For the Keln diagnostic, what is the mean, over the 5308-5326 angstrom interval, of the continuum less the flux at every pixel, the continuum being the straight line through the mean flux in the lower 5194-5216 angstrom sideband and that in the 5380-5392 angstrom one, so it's -1.9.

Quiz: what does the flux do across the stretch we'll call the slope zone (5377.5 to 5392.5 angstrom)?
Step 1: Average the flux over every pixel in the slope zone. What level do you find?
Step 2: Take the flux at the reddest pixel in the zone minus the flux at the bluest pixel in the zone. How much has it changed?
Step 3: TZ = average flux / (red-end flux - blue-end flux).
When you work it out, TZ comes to 76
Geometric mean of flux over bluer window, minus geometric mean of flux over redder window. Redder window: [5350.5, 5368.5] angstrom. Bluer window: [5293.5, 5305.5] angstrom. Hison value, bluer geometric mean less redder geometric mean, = -1.6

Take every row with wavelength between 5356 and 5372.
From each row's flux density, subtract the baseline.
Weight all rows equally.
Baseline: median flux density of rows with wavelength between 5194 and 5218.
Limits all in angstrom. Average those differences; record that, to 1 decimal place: 1.6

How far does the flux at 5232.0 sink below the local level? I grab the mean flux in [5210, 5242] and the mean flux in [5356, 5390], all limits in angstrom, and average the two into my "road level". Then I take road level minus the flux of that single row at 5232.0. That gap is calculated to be -1.5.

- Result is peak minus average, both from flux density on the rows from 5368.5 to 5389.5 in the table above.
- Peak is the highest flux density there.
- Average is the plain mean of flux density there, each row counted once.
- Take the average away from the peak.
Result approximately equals 2.0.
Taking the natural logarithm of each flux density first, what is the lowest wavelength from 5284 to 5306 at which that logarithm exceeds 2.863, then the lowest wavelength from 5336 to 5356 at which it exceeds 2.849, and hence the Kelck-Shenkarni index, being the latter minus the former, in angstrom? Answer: 57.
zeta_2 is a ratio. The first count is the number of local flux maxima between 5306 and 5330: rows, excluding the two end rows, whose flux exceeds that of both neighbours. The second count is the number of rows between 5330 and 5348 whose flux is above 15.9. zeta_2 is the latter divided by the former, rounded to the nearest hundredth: 1.00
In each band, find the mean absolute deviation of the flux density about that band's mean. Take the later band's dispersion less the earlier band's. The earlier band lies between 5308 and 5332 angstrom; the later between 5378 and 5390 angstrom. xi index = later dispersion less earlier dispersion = 0.75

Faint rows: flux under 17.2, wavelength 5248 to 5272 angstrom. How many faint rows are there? 6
